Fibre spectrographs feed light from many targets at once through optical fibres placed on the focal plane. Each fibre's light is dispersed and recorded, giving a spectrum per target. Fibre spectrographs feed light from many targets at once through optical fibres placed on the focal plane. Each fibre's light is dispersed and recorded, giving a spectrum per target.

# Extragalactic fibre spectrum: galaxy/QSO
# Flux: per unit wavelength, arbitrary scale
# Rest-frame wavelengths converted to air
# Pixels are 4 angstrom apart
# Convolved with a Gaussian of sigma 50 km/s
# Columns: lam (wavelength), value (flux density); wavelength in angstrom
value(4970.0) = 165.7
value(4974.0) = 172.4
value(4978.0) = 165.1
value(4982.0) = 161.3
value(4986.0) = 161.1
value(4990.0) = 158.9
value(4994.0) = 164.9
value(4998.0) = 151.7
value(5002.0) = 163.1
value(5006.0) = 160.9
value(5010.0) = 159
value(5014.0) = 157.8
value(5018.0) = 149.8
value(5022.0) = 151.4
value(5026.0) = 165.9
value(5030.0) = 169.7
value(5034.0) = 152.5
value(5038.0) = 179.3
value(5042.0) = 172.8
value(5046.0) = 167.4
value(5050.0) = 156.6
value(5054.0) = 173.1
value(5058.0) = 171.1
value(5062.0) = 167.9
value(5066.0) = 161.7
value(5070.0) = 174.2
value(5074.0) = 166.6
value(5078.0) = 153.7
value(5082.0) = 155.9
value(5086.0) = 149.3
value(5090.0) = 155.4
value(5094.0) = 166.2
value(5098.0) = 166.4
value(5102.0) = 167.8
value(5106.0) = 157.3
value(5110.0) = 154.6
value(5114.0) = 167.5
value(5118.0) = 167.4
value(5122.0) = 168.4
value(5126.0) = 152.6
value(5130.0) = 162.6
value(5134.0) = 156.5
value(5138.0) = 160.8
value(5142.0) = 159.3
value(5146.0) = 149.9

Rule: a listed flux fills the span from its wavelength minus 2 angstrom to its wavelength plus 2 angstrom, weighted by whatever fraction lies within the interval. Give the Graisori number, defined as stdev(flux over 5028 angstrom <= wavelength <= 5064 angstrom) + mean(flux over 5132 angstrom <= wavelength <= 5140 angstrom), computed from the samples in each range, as 167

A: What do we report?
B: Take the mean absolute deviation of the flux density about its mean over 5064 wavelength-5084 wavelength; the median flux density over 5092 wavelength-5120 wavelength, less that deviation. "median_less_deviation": 160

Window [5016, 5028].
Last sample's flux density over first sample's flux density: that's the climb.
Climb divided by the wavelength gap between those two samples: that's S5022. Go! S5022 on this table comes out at 2.0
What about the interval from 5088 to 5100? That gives 1.4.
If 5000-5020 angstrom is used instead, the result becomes -0.8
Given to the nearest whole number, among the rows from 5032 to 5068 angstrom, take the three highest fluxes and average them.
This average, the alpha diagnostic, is 175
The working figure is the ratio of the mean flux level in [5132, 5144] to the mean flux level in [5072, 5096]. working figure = 1.01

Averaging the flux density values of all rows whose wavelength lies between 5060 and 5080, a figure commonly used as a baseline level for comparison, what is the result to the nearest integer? 165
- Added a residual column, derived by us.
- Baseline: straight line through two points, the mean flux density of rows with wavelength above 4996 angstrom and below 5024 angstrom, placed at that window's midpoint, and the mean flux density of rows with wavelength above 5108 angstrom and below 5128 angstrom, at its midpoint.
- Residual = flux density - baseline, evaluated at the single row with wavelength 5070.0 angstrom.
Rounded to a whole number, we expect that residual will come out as 15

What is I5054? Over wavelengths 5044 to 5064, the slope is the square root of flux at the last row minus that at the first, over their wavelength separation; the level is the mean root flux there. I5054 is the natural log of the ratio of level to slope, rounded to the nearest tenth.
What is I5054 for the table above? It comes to 9.3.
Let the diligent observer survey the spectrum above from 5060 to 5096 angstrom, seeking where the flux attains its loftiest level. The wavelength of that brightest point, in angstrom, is 5070.0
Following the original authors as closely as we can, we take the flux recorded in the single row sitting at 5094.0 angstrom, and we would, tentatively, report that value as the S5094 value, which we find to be 166.2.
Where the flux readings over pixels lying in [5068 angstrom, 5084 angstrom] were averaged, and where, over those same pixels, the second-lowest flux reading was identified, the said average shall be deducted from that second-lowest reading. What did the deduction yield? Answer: -6.7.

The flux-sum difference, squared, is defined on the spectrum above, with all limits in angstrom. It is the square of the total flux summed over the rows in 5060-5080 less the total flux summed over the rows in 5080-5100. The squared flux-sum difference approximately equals 955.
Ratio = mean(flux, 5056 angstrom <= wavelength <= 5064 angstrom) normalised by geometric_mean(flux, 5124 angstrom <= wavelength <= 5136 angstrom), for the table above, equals 1.08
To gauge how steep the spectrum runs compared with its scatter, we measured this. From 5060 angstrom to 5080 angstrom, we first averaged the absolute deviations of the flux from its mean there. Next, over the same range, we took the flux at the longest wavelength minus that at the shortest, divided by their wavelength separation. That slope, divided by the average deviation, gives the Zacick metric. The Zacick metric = -0.16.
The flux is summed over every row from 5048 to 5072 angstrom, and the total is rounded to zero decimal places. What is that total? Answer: 1005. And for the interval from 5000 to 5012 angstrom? 483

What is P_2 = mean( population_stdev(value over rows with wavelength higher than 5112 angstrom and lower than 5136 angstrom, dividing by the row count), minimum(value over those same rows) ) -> 79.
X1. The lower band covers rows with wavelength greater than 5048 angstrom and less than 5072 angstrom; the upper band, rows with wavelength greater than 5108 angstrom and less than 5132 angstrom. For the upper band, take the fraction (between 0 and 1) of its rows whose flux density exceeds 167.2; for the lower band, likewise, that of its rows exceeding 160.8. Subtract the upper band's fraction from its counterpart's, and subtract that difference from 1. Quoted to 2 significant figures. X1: 0.67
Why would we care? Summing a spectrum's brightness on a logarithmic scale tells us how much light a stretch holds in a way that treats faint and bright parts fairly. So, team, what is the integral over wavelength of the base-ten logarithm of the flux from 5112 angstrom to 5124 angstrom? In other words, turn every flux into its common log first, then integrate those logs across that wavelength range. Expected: 26.7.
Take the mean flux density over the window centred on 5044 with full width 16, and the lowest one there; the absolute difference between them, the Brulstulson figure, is 12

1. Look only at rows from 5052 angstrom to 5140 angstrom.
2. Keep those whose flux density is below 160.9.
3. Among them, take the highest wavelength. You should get 5138.0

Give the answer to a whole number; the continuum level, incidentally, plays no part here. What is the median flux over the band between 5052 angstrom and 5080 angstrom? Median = 168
